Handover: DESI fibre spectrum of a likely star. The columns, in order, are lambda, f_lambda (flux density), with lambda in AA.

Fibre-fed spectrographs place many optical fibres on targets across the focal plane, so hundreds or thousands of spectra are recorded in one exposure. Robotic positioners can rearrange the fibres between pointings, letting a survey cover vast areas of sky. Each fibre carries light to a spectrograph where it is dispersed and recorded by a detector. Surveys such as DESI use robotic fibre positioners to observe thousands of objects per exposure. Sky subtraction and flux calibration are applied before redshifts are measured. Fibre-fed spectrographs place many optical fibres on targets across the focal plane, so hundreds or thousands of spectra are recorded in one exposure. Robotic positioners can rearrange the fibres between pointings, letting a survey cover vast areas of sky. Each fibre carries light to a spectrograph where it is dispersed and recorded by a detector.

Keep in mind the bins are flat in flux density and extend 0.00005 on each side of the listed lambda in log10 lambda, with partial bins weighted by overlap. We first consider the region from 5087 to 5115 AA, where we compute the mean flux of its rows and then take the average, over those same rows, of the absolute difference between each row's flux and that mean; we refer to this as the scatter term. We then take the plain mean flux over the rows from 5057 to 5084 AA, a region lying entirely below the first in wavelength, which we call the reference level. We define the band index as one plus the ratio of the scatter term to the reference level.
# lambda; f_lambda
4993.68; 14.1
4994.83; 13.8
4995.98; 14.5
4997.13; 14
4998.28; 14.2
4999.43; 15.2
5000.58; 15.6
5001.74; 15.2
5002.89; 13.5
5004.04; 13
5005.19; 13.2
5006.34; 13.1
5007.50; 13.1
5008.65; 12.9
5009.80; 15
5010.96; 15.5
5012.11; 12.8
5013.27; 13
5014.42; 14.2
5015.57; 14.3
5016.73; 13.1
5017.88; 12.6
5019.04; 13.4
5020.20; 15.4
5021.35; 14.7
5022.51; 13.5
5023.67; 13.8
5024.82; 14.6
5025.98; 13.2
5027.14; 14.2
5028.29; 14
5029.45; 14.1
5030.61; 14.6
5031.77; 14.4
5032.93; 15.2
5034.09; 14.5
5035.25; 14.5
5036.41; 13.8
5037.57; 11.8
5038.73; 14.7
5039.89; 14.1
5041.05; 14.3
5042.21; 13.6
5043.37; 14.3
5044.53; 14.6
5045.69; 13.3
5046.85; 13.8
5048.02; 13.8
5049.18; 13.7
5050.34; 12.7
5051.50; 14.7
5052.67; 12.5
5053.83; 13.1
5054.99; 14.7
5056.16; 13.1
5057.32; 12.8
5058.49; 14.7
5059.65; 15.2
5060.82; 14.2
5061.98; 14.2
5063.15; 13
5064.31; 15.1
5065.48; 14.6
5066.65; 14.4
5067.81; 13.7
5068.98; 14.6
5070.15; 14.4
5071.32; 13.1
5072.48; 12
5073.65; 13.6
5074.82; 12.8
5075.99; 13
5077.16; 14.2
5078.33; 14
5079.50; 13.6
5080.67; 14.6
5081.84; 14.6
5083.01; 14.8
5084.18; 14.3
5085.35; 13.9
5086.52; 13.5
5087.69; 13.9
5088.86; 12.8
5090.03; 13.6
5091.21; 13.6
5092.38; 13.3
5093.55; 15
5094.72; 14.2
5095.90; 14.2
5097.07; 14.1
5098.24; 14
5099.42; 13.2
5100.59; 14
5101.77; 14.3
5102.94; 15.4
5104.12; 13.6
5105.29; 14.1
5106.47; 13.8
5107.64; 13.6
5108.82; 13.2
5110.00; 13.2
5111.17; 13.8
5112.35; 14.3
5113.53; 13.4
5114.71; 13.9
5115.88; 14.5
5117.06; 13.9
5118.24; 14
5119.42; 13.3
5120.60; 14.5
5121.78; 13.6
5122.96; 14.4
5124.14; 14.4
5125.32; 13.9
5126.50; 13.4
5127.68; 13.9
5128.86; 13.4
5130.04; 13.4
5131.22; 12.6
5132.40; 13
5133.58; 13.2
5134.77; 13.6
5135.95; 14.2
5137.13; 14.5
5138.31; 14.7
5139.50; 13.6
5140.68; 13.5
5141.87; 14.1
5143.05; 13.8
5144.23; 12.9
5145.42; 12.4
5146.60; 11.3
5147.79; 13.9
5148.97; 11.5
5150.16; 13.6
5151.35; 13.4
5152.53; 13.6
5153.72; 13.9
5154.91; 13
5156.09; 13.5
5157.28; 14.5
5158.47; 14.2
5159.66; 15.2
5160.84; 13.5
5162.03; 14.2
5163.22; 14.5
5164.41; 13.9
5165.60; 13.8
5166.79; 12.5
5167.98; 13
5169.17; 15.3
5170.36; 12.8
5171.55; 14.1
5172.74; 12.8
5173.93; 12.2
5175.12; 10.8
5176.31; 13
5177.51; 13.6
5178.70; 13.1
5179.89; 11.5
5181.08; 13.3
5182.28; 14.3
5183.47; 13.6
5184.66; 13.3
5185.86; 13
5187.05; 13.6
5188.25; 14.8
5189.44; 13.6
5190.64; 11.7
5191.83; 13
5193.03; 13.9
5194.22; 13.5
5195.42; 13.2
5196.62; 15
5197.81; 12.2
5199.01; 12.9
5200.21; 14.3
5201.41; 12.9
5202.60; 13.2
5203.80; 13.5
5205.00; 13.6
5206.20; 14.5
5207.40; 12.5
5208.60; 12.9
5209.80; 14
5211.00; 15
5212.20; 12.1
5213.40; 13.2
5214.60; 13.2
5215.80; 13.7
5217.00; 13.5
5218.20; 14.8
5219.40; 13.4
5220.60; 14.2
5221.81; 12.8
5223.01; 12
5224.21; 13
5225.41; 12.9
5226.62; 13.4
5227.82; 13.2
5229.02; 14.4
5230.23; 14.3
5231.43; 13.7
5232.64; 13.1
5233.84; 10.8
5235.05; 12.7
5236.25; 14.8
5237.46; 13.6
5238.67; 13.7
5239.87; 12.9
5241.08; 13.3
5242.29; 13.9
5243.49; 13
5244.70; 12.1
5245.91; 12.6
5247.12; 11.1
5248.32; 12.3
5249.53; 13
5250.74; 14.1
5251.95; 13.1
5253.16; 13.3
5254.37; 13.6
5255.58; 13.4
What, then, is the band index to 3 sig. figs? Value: 1.03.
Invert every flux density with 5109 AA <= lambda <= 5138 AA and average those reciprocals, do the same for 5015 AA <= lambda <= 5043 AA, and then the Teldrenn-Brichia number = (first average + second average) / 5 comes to 0.0289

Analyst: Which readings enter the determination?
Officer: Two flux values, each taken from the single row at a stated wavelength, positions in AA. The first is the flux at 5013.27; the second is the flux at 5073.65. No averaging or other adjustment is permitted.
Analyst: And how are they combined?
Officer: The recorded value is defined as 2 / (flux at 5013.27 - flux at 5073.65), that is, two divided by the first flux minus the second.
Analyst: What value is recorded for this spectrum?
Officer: -3.3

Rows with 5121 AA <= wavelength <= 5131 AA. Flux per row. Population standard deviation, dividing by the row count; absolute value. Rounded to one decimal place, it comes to 0.4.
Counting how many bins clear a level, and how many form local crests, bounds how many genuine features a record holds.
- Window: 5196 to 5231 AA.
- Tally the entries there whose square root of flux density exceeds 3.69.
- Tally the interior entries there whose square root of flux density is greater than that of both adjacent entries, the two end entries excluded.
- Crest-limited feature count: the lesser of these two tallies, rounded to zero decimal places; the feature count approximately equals 9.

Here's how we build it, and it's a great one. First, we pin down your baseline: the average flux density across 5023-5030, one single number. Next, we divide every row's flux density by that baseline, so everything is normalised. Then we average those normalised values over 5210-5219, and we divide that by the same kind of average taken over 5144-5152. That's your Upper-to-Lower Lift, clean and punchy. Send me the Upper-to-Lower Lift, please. 1.07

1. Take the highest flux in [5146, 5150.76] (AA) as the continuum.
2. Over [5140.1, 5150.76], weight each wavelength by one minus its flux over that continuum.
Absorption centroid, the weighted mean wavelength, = 5146.7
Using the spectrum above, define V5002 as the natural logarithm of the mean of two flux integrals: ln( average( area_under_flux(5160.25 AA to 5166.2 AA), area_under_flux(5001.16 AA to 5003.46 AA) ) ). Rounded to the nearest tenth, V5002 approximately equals 4.1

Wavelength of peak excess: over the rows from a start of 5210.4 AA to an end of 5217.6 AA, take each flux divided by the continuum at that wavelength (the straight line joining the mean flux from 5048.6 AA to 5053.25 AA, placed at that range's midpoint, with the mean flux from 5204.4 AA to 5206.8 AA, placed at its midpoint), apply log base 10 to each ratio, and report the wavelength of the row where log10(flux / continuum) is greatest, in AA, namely 5211.00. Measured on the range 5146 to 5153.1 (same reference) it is 5147.79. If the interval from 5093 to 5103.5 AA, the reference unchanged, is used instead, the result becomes 5102.94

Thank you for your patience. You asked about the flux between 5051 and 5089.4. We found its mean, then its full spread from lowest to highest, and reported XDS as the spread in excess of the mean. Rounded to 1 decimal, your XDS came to -10.7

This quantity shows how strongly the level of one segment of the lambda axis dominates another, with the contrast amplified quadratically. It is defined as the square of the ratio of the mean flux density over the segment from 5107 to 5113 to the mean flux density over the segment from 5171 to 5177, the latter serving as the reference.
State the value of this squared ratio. 1.17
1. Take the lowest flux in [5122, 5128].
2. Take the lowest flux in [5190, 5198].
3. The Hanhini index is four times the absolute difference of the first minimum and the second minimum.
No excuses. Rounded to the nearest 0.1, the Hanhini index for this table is 6.8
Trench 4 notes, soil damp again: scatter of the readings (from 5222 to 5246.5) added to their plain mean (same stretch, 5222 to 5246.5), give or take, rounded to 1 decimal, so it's 14.1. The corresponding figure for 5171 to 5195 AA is 14.1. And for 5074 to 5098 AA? 14.5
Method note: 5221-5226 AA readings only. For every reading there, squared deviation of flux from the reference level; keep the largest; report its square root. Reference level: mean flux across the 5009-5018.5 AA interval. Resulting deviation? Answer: 1.8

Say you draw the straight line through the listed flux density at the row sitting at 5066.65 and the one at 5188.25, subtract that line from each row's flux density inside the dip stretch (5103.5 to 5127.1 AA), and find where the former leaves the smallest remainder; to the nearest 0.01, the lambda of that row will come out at 5110.00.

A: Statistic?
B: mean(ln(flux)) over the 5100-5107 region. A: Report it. 2.65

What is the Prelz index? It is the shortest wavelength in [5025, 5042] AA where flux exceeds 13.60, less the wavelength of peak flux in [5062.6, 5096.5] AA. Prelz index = -37.2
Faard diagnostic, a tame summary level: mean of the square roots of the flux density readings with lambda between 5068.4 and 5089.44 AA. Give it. 3.71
